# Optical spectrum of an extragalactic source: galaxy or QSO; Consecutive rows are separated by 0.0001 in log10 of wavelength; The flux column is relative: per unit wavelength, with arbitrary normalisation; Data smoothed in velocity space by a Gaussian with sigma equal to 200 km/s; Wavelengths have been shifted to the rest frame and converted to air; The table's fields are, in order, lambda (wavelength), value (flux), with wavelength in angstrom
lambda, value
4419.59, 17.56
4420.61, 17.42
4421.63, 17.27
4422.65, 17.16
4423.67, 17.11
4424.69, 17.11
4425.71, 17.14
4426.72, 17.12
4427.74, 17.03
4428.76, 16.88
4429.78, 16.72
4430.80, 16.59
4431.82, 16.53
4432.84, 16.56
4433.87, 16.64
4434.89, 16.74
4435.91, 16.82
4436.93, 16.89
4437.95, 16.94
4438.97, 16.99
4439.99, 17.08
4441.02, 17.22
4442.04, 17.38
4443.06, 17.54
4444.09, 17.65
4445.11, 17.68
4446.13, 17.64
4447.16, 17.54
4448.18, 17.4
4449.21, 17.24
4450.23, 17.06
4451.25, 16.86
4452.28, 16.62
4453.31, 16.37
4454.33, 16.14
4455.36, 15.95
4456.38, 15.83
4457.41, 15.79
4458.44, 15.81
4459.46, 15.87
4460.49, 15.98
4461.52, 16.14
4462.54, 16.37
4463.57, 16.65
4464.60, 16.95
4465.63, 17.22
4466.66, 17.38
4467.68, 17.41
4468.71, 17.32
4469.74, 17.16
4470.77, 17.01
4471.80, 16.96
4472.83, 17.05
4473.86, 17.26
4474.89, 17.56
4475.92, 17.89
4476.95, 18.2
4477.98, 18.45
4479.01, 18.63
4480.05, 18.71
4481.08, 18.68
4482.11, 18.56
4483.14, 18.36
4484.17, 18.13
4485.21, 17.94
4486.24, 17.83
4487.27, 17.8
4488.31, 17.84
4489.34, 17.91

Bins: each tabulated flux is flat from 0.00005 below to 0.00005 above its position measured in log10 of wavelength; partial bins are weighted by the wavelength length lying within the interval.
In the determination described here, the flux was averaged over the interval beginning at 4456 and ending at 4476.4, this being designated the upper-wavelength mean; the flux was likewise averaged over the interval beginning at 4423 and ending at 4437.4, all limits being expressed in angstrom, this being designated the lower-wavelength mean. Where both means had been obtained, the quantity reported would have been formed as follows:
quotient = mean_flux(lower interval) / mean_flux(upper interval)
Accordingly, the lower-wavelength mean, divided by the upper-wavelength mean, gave 1.00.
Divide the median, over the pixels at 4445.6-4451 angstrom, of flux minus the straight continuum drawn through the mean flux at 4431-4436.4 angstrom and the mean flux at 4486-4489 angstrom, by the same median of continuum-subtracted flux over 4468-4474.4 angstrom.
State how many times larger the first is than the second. -1.2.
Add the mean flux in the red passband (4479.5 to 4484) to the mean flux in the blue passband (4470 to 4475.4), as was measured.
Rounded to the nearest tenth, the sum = 35.7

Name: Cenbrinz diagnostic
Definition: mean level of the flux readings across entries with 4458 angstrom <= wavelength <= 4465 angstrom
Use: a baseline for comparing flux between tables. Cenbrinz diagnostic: 16.3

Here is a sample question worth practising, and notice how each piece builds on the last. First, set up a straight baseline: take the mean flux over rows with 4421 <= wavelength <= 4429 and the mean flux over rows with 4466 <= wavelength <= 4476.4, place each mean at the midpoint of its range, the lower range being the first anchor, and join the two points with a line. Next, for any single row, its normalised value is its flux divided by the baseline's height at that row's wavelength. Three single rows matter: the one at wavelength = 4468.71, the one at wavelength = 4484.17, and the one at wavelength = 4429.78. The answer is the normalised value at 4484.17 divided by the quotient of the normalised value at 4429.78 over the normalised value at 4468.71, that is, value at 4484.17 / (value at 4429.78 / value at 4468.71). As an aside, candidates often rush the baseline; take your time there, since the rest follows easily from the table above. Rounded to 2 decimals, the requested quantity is 1.07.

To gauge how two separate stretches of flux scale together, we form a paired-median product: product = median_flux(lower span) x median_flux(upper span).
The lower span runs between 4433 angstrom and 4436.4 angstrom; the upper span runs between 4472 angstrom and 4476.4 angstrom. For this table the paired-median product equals 291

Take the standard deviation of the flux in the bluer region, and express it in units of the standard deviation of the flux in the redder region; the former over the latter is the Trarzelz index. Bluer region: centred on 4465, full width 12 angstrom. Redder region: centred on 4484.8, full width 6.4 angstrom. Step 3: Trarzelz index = 1.9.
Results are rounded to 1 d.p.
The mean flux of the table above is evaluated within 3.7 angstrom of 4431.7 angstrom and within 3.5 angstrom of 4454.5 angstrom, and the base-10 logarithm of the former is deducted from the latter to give 15.0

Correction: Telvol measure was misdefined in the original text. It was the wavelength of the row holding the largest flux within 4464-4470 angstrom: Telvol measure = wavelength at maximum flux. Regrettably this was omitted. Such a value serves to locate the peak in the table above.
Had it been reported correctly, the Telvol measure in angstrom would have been 4467.68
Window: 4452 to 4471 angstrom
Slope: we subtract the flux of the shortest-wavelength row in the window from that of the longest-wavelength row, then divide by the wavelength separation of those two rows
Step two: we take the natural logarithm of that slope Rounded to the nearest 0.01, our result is -3.86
